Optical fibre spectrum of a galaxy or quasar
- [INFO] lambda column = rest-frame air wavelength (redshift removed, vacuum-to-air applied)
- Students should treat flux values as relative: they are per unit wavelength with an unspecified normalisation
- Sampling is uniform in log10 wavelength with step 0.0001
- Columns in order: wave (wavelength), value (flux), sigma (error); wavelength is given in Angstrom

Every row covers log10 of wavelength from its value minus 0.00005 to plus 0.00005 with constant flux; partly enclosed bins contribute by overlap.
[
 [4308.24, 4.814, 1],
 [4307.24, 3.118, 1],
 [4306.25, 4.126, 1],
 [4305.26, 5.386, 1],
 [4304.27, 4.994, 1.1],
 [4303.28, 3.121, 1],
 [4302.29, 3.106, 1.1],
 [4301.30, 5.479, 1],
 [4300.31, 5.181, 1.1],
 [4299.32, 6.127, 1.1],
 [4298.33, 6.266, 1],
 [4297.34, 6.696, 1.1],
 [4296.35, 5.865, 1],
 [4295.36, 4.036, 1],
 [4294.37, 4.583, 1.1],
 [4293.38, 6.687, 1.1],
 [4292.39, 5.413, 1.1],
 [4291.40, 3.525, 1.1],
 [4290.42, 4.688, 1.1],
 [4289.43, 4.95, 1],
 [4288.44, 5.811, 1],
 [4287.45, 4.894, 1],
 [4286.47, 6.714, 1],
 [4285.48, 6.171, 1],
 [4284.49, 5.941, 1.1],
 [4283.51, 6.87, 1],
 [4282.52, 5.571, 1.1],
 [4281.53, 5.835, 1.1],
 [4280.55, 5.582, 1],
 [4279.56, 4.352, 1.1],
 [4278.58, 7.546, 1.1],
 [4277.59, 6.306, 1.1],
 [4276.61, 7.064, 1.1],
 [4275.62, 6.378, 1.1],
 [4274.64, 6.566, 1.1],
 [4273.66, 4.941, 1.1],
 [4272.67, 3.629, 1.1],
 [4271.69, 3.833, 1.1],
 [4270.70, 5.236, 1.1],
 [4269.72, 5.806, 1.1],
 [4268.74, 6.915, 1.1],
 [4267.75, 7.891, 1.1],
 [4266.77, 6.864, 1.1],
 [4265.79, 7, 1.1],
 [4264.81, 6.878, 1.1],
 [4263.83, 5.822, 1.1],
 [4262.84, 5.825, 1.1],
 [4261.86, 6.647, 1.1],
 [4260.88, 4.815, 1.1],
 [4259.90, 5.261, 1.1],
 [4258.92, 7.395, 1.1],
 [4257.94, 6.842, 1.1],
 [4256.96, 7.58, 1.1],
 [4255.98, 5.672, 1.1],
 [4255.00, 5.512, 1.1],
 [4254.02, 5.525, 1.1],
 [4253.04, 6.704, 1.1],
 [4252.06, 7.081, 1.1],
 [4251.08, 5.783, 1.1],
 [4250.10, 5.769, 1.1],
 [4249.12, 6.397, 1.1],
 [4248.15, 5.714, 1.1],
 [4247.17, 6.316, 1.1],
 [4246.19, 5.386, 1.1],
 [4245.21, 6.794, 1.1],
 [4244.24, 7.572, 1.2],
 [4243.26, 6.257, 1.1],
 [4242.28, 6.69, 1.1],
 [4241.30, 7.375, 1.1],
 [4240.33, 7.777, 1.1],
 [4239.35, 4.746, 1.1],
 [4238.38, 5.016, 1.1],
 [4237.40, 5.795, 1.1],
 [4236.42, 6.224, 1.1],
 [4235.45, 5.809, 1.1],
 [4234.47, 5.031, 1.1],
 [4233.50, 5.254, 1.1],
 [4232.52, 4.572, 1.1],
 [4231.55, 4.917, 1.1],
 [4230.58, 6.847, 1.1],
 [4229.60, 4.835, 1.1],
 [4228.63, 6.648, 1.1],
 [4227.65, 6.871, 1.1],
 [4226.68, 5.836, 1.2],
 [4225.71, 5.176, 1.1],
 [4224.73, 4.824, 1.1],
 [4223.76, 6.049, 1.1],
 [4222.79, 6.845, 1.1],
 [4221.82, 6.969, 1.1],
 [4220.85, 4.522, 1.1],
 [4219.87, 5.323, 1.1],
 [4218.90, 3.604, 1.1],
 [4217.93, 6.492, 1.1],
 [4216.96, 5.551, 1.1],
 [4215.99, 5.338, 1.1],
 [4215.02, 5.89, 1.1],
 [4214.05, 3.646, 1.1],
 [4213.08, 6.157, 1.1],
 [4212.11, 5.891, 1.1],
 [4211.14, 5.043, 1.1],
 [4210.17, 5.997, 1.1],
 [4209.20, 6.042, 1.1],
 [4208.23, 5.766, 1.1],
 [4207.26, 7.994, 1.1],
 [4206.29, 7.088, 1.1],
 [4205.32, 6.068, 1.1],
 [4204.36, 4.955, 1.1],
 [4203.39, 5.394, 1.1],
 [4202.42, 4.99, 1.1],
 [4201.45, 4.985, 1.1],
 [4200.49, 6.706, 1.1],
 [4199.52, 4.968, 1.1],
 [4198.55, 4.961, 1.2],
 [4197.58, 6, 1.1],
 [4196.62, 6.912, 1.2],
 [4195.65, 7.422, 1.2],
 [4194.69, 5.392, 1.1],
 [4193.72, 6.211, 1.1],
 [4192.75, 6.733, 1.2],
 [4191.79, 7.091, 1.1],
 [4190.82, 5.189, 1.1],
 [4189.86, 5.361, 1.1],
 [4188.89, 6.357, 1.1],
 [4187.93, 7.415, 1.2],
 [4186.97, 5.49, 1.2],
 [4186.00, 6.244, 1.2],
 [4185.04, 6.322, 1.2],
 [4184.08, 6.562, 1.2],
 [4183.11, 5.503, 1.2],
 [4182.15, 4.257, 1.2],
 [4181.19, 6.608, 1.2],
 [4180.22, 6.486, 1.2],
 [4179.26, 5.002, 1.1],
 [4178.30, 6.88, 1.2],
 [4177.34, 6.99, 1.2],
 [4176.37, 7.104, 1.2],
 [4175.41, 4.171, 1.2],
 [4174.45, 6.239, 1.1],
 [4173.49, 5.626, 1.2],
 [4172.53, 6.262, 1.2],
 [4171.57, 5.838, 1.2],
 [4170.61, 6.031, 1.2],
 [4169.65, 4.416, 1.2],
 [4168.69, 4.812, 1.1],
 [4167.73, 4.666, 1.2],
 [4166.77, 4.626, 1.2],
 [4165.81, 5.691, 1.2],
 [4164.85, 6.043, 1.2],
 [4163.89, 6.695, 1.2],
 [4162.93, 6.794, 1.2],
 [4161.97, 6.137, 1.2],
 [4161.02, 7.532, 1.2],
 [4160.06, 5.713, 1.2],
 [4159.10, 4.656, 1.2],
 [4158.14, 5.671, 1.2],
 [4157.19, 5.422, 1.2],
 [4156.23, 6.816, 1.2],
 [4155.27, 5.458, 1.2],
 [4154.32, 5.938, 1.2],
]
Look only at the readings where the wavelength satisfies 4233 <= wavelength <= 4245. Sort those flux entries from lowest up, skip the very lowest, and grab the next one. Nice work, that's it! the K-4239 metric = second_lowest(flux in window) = 5.016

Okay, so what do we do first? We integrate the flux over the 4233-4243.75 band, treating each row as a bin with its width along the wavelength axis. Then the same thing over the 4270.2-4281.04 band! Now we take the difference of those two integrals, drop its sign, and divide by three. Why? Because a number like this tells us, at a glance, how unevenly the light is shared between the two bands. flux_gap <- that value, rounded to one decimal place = 1.3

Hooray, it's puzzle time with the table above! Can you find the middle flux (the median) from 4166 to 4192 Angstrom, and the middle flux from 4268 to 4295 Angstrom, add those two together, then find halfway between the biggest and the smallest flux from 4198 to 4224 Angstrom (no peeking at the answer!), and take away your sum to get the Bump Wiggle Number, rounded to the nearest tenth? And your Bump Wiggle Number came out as -6.0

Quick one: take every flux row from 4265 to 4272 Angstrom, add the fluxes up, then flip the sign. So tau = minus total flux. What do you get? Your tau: -44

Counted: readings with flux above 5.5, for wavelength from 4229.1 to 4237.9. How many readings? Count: 4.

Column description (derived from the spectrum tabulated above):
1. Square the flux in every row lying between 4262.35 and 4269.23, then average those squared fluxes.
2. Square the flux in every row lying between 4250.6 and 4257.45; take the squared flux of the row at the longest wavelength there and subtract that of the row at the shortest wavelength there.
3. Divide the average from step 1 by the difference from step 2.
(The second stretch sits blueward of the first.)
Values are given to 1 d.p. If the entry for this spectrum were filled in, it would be 1.9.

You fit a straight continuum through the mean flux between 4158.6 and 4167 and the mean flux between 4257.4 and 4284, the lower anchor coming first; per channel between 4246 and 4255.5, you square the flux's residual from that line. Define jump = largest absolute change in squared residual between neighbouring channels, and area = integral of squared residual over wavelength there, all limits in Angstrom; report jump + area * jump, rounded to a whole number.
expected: 4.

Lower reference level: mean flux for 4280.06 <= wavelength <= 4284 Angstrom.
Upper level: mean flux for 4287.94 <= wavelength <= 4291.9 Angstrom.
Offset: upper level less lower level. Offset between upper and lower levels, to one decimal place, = -1.2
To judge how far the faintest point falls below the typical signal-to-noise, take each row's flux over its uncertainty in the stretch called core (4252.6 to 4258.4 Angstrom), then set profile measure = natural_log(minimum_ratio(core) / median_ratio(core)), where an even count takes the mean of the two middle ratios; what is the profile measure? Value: -0.12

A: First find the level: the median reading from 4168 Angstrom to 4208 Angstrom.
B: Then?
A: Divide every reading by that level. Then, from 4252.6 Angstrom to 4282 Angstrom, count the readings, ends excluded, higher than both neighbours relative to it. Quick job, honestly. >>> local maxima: 8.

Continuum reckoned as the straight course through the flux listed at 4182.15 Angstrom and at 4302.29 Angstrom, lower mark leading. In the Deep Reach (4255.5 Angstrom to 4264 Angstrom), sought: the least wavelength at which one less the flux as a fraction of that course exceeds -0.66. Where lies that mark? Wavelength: 4255.98 Angstrom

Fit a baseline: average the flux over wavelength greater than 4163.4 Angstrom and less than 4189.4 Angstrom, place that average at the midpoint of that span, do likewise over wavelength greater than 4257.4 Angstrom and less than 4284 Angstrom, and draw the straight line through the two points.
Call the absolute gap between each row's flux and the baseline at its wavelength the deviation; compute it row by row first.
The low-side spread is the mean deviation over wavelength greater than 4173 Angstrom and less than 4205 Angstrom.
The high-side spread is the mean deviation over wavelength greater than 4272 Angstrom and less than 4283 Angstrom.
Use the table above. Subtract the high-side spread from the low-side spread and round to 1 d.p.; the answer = -0.1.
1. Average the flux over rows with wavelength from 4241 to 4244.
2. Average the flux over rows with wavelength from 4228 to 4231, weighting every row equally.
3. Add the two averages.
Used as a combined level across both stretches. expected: 12.9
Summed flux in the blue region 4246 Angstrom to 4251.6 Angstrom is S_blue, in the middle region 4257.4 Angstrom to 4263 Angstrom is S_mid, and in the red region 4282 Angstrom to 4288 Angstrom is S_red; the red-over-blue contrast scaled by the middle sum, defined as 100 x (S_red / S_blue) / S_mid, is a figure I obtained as 2.8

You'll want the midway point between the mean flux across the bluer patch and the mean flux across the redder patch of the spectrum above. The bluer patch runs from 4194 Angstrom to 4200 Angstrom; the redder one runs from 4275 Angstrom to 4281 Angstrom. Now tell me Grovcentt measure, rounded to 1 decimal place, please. 6.1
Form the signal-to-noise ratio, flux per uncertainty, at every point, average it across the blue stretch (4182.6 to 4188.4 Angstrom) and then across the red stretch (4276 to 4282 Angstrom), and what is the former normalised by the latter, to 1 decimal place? 0.9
